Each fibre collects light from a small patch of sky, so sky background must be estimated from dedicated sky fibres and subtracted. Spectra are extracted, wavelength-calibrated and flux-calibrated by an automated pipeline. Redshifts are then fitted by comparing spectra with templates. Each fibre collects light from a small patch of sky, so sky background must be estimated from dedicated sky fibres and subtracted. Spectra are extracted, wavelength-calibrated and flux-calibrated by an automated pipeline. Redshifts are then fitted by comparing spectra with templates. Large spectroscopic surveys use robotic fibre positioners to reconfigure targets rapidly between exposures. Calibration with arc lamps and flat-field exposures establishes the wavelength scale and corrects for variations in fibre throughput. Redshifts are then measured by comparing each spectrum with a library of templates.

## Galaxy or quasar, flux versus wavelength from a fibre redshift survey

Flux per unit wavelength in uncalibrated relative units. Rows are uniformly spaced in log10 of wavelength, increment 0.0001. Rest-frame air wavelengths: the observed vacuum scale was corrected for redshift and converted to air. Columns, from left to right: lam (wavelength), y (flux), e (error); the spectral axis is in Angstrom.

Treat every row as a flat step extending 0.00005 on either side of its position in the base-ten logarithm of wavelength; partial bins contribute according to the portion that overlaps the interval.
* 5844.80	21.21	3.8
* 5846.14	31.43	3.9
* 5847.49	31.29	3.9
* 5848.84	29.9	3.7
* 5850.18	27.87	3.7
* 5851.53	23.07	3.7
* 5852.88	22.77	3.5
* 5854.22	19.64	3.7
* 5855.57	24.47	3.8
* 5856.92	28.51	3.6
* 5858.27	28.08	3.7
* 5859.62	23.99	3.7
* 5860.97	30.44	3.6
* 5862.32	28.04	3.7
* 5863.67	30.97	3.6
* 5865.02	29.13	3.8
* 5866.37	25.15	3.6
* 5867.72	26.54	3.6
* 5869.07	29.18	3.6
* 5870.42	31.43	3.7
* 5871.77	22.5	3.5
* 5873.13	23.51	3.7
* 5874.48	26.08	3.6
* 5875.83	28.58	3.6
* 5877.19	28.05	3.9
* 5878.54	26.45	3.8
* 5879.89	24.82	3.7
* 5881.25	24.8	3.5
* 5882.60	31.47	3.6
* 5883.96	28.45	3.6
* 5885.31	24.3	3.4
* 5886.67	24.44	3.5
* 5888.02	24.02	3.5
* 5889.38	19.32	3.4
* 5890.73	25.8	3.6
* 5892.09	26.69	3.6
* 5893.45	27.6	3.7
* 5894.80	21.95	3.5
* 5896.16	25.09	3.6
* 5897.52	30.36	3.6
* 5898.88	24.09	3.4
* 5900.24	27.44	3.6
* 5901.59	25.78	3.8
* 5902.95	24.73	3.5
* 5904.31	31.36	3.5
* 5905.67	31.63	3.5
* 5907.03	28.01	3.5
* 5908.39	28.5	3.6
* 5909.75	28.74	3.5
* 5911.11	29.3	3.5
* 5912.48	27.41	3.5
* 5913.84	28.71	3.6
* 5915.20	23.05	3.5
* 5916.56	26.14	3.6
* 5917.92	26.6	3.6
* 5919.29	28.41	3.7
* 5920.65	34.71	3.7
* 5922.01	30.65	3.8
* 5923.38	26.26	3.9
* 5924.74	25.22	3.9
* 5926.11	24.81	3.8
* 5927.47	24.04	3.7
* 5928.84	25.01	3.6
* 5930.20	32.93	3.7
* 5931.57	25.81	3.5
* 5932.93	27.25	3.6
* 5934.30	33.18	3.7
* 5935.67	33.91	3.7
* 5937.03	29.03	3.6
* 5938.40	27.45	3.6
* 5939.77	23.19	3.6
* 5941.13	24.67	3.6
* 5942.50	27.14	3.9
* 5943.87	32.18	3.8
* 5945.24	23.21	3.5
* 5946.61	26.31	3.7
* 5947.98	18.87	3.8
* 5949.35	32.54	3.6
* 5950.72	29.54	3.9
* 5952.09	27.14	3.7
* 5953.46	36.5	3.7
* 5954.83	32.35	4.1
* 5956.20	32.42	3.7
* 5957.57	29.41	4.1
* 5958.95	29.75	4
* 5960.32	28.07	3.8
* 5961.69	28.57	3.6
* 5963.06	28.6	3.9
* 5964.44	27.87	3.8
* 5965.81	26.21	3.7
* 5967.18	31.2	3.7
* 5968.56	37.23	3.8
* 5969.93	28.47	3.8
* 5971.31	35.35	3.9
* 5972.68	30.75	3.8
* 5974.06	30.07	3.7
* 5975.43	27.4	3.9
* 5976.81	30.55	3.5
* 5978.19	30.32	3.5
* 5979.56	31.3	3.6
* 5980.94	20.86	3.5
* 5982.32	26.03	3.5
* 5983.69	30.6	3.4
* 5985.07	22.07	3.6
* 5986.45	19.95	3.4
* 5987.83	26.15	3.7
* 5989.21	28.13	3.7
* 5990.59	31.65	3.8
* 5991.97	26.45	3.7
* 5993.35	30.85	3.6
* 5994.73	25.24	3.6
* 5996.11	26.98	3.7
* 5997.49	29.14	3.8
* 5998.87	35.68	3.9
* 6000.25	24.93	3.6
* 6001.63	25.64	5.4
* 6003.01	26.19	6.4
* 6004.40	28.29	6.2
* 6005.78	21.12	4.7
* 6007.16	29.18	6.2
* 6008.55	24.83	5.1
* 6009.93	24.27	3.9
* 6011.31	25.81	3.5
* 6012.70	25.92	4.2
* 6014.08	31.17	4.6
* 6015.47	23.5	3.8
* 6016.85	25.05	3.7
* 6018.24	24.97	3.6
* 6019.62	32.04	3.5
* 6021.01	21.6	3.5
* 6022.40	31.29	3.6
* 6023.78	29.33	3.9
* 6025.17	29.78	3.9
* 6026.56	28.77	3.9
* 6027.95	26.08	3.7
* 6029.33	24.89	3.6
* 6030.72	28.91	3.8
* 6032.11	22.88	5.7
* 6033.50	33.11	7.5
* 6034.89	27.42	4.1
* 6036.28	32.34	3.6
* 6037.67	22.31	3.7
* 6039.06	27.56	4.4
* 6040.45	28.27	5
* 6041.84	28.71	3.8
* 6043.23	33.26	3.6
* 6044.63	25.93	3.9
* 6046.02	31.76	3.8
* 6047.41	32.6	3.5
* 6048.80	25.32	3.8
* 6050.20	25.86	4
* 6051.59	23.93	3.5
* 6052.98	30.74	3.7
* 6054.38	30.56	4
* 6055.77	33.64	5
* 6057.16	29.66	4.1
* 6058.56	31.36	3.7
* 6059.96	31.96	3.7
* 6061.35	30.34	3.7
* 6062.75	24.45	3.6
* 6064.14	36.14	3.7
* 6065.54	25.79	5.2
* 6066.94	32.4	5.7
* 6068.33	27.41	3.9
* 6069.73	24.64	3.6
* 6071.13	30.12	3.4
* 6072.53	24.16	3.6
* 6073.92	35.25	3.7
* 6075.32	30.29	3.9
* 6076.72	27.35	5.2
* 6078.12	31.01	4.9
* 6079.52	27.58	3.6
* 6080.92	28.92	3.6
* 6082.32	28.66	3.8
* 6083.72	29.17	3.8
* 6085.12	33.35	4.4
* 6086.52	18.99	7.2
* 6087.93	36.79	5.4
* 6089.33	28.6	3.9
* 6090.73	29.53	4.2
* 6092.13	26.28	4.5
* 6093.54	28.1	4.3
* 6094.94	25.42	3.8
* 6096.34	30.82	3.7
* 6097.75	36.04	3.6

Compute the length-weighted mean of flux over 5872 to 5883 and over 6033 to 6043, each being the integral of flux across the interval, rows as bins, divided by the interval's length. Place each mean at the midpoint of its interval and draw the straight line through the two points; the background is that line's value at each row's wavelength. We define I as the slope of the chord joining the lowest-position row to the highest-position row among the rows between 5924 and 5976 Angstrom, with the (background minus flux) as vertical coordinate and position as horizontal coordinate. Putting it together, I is -0.03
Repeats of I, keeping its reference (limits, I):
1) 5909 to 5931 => -0.19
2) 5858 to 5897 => 0.09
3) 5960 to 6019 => 0.07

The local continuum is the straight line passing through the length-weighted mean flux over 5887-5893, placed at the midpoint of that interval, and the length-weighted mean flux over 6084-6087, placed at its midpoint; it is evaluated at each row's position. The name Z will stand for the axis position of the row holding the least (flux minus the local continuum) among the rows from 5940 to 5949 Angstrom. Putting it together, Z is 5947.98 Angstrom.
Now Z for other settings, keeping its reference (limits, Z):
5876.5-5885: 5881.25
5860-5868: 5866.37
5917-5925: 5924.74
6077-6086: 6079.52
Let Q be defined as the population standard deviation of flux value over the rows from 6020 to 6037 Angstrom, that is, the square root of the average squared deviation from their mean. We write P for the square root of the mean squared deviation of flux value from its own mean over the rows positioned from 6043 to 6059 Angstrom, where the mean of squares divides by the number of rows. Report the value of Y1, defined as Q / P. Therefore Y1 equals 1.06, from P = 3.25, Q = 3.5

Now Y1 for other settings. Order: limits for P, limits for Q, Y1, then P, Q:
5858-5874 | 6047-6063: 1.11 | 2.91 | 3.2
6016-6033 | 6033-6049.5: 1.07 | 3.20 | 3.4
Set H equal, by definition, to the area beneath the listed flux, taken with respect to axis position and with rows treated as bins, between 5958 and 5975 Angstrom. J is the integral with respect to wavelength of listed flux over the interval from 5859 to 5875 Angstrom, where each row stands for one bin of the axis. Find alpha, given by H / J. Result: 1.17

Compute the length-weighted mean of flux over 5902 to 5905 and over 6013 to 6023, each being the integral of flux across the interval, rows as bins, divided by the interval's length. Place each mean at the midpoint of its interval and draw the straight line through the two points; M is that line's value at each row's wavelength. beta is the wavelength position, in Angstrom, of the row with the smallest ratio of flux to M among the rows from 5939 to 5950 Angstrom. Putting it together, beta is 5947.98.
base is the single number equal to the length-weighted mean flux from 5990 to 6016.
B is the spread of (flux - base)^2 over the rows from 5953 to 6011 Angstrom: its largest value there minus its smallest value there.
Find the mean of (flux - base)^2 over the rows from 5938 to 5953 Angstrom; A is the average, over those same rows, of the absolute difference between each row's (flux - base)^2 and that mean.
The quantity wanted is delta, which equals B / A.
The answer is 7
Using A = 14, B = 100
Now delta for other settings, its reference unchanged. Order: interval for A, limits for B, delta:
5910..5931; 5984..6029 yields 7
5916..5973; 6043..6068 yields 4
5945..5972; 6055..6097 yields 4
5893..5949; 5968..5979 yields 9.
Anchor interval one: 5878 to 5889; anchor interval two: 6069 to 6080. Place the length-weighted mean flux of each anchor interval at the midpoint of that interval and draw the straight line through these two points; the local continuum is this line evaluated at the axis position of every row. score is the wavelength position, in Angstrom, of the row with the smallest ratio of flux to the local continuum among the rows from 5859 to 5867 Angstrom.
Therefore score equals 5859.62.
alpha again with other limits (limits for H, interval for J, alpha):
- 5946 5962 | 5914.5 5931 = 1.04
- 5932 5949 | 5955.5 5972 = 0.93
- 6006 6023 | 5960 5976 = 0.94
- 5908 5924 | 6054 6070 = 0.94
